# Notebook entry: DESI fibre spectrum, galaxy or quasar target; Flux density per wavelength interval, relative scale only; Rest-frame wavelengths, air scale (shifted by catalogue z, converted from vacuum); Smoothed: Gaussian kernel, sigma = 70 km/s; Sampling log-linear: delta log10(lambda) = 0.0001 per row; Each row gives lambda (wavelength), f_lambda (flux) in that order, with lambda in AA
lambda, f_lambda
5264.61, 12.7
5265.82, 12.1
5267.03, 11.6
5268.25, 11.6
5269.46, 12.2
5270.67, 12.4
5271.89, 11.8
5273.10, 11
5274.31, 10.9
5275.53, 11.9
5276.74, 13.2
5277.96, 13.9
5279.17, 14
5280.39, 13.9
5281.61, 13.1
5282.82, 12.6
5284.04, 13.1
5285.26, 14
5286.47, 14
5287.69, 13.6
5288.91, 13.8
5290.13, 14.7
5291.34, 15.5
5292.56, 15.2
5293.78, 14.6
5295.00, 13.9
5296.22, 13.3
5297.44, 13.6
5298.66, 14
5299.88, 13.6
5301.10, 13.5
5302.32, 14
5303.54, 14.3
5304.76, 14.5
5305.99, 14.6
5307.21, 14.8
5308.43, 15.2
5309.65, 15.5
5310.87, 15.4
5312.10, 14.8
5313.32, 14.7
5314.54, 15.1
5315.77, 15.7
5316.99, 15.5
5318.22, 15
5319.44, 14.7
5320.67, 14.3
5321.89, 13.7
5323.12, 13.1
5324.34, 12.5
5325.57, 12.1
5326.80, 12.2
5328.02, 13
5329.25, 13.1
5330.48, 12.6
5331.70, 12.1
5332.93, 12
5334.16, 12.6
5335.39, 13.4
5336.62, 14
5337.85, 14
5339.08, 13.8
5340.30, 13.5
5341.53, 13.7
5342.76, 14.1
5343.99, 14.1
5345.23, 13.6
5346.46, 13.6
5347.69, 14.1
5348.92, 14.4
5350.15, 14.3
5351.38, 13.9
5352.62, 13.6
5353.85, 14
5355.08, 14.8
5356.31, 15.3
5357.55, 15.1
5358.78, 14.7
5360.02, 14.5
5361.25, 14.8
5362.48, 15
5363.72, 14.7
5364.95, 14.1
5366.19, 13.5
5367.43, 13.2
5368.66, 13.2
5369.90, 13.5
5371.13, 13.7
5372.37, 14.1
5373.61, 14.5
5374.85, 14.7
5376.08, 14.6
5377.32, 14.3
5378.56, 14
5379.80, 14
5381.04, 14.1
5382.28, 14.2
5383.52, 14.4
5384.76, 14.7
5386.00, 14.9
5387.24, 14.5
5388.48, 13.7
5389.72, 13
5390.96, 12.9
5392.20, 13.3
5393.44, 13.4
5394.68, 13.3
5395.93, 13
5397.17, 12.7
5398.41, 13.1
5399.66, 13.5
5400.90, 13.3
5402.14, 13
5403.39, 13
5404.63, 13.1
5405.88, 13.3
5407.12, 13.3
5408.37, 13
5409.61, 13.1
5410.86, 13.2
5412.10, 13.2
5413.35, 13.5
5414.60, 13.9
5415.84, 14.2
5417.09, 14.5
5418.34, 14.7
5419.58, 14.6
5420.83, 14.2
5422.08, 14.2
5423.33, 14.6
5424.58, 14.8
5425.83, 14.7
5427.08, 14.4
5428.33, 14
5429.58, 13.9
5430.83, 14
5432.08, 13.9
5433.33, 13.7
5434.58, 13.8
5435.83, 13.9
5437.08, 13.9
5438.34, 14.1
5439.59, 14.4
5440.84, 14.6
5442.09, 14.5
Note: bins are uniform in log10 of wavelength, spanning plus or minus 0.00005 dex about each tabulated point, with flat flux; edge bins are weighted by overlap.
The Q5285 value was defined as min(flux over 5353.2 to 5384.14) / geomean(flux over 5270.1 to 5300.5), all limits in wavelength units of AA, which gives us 0.99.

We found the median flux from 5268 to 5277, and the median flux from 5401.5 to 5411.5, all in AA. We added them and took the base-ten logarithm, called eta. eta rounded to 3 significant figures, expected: 1.40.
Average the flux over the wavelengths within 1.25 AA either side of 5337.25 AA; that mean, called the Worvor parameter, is 14.0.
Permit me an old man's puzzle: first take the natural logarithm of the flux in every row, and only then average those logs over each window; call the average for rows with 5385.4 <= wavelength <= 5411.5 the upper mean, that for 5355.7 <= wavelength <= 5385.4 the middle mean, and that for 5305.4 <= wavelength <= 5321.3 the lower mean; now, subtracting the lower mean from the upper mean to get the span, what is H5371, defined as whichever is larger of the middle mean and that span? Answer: 2.66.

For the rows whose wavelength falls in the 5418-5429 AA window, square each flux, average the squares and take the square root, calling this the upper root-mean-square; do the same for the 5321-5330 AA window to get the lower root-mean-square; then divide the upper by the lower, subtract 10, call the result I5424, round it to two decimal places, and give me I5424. -8.87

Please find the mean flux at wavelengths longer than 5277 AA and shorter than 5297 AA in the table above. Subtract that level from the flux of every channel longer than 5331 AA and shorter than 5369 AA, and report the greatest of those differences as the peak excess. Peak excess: 1.4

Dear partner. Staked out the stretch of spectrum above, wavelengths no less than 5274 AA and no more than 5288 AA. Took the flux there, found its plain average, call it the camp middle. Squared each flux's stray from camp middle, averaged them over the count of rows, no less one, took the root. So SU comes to 0.9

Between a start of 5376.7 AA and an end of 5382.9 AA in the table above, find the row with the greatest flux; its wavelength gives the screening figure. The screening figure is 5377.32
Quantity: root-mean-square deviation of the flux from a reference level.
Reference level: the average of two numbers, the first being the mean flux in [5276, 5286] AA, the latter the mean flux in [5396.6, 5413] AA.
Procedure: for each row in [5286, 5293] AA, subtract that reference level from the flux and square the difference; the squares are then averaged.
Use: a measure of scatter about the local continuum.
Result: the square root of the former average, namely 1.36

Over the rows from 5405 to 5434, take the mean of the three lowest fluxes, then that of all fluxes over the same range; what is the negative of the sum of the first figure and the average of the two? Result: -26.6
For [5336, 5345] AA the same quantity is -27.4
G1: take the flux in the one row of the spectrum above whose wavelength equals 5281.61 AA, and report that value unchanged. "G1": 13.1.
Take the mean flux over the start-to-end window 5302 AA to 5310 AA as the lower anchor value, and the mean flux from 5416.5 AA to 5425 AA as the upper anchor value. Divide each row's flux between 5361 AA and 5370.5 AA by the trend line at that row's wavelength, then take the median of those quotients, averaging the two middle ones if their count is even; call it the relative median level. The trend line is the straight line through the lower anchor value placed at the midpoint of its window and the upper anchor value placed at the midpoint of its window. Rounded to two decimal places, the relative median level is 0.95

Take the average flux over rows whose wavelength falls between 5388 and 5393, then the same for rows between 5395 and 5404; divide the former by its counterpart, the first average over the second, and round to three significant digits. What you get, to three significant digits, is 1.01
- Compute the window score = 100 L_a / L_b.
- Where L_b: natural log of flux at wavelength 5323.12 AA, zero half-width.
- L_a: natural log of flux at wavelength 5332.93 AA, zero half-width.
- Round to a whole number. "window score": 97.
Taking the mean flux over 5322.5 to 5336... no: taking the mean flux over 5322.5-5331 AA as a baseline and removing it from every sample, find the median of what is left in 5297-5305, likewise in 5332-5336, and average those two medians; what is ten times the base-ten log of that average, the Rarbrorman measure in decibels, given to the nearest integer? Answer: -2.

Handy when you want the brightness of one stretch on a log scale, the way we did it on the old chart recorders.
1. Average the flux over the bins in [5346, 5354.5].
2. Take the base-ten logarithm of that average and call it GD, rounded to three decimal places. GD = 1.146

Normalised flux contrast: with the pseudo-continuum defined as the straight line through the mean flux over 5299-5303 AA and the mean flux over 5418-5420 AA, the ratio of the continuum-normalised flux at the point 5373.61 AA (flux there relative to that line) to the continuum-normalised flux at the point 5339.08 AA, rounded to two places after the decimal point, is 1.03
